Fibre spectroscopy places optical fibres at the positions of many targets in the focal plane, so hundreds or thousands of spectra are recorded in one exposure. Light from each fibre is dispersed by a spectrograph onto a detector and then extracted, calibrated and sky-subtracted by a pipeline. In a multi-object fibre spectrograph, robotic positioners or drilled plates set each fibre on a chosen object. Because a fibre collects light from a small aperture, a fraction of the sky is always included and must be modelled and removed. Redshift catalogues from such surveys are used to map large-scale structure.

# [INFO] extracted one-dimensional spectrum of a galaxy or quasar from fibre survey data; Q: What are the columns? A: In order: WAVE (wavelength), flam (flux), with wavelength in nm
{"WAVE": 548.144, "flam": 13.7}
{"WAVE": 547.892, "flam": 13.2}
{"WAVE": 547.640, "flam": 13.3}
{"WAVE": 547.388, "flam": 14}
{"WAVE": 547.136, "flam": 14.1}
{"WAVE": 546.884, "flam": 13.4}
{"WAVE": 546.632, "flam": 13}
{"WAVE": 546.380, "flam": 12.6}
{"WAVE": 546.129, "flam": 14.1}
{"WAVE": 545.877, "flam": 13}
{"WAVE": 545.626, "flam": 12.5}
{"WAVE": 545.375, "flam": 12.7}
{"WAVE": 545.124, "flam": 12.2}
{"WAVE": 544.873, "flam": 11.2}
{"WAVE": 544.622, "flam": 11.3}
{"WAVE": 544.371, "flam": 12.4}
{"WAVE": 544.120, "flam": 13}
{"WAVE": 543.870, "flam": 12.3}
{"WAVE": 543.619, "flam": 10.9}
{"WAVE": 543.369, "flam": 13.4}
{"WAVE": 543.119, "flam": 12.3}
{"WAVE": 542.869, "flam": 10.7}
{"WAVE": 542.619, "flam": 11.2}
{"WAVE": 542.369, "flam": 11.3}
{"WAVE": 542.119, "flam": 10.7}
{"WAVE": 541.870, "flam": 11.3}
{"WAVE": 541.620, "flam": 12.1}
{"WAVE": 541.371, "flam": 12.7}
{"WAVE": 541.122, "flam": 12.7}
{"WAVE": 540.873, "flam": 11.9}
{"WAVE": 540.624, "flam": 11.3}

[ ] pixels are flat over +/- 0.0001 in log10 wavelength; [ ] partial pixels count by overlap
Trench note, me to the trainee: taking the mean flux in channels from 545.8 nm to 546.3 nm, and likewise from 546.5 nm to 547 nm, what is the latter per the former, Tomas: 0.97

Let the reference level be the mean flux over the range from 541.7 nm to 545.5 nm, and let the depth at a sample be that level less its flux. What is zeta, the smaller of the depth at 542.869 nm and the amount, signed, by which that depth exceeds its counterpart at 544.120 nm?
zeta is 1.1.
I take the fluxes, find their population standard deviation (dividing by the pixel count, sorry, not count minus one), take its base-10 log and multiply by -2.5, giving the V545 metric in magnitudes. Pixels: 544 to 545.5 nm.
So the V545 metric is 0.43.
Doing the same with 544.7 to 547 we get 0.30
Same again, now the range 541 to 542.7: 0.34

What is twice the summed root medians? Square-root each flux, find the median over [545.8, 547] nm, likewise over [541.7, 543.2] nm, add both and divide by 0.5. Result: 13.9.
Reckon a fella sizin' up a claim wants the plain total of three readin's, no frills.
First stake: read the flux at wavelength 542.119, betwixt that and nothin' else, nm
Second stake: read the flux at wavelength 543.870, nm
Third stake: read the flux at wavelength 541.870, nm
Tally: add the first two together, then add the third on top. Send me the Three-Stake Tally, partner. 34.3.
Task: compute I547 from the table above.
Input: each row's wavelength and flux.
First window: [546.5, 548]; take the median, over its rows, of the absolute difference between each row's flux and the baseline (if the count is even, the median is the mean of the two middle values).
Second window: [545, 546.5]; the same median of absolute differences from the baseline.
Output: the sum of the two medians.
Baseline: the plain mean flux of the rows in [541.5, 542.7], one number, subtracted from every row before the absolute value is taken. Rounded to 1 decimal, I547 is 3.4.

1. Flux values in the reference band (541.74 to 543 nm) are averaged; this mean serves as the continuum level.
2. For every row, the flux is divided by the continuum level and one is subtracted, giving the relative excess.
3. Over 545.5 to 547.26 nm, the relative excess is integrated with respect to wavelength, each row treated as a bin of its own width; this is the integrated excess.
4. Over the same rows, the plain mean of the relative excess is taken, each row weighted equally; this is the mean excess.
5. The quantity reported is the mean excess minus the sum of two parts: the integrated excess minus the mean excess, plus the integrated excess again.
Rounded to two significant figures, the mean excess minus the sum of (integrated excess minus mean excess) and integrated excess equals -0.30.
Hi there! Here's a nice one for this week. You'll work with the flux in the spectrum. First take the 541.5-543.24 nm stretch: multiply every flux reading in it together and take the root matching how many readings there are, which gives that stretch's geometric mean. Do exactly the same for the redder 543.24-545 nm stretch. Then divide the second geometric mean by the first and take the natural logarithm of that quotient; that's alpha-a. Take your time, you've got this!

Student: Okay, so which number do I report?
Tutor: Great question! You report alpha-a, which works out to 0.058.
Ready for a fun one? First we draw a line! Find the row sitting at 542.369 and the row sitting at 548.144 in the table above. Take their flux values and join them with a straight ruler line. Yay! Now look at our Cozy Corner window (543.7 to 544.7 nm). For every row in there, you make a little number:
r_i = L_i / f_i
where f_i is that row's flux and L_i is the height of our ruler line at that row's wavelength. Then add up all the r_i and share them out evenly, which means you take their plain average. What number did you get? 0.99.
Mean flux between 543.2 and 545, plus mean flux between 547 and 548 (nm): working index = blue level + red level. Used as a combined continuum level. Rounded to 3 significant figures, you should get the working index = 25.7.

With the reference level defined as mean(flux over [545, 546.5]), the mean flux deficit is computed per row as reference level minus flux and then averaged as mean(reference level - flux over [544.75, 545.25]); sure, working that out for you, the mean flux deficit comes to 1.2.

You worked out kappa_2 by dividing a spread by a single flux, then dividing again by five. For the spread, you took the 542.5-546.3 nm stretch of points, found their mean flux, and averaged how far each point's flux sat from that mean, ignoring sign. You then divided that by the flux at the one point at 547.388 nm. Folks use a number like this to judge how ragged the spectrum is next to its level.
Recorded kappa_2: 0.0110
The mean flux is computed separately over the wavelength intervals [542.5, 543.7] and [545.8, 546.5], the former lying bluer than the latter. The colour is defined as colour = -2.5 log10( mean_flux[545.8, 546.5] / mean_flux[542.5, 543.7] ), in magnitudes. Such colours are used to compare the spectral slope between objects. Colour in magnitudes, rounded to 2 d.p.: -0.13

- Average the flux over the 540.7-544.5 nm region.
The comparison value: 11.9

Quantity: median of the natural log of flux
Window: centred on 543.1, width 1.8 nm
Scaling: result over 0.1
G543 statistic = 24.2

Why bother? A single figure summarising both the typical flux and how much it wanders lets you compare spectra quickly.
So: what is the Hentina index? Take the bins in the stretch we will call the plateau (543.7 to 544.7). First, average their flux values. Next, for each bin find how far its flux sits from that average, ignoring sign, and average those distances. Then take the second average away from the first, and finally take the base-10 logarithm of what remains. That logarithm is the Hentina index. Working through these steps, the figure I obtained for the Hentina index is 1.07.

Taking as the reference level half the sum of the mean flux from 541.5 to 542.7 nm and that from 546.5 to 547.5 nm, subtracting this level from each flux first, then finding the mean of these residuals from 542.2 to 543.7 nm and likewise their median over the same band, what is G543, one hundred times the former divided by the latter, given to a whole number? 69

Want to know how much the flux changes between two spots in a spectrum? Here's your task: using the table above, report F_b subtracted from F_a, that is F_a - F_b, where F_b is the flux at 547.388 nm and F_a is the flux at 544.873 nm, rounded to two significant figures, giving -2.8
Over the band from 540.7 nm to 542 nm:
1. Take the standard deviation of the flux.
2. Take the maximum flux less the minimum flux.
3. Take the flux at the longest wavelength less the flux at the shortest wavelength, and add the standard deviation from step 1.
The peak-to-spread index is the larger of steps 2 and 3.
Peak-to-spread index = 1.40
